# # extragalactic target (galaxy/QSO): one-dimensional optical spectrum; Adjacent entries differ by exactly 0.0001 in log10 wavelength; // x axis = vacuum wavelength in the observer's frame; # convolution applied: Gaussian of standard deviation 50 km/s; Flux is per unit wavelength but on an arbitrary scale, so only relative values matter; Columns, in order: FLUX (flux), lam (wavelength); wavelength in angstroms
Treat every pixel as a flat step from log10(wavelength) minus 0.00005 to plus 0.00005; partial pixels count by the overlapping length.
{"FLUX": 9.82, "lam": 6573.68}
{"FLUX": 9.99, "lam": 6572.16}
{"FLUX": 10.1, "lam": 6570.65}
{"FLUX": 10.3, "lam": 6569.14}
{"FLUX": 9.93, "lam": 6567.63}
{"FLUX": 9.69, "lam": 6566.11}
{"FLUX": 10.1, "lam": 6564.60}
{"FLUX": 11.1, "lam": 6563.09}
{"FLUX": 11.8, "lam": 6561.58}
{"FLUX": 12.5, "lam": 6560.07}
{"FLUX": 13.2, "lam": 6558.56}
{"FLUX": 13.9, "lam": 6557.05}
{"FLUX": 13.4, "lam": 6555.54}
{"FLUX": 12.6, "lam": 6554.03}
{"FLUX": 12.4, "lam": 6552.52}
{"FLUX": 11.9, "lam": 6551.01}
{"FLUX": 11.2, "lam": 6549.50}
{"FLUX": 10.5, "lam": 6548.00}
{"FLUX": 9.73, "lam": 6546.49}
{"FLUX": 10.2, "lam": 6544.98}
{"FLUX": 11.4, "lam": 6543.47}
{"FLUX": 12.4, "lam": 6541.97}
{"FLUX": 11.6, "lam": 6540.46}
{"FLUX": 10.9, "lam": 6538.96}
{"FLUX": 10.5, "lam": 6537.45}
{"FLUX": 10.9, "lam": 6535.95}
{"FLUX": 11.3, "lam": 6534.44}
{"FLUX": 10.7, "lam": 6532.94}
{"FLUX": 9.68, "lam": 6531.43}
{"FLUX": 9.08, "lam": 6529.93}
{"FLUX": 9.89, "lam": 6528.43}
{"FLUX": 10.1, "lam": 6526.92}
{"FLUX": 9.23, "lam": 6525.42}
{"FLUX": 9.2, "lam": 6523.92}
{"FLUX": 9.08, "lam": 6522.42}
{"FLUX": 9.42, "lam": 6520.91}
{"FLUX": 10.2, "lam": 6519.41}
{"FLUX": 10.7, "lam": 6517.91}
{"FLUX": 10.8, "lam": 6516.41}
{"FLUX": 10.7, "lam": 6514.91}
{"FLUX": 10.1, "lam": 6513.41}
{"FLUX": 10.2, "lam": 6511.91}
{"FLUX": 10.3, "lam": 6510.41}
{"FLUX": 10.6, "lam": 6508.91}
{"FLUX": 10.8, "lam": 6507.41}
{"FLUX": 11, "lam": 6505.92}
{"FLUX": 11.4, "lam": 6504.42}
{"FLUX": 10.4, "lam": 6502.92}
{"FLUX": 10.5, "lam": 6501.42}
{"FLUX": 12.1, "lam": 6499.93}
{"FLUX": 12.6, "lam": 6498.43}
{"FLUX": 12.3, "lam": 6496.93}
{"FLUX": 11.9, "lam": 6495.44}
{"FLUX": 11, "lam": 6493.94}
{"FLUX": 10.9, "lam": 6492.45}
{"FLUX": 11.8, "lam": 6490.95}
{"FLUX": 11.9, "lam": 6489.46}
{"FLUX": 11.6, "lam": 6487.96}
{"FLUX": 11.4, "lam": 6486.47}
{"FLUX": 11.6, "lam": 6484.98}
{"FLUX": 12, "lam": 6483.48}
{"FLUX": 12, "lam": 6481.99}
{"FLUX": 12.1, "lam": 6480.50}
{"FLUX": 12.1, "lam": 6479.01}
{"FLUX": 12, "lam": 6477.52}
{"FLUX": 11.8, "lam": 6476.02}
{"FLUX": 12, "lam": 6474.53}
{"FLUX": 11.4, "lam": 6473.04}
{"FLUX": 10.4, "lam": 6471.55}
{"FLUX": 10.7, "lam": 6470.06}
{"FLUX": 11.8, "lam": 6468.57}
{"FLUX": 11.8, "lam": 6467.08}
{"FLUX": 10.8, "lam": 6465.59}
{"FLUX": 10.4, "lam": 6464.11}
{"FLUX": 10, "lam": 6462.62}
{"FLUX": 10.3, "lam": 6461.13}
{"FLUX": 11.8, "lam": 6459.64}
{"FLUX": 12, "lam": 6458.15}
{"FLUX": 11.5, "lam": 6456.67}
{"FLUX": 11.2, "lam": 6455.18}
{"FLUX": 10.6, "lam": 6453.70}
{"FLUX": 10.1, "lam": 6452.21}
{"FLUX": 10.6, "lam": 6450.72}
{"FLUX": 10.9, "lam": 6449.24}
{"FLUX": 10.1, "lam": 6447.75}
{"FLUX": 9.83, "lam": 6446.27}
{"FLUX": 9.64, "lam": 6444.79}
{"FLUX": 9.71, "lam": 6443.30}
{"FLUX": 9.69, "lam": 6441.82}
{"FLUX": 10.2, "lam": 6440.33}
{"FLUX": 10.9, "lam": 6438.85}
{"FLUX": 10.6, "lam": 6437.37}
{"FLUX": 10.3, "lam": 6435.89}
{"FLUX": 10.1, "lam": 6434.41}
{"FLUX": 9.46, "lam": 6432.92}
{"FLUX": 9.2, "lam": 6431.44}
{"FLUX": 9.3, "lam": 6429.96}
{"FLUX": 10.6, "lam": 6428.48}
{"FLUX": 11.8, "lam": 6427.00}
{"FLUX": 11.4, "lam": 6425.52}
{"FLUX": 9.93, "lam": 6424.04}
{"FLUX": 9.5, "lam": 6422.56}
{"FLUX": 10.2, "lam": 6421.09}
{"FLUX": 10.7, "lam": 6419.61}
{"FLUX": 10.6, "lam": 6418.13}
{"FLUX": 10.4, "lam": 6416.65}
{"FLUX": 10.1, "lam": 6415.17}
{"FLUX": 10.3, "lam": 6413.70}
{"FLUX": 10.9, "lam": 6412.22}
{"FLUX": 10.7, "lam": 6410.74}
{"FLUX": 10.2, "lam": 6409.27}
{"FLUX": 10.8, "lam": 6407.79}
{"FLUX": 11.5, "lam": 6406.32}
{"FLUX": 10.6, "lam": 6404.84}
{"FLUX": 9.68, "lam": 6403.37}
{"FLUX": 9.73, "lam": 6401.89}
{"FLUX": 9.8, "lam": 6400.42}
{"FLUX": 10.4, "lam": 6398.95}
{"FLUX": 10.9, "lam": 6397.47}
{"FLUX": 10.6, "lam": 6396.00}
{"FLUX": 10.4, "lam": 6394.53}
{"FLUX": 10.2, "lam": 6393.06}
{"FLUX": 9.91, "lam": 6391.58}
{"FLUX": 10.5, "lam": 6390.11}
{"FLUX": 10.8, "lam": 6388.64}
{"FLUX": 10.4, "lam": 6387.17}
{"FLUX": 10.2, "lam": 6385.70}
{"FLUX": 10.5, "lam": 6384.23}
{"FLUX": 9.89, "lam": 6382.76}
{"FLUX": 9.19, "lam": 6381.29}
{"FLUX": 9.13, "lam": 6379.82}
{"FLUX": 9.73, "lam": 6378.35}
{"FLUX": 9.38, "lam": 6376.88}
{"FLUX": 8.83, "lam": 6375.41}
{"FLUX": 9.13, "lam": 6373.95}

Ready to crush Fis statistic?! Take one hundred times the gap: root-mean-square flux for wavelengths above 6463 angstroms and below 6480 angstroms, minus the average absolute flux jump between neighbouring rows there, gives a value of 1091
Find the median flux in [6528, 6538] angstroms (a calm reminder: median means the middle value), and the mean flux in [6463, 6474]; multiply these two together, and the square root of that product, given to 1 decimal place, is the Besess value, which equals 10.8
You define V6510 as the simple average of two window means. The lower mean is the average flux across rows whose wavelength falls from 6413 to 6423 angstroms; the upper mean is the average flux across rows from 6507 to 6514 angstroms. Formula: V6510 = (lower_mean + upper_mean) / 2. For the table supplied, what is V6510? 10.3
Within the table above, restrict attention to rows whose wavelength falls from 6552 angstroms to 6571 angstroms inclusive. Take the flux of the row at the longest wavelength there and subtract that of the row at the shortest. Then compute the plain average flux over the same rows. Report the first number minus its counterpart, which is -13.9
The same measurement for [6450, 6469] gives -9.8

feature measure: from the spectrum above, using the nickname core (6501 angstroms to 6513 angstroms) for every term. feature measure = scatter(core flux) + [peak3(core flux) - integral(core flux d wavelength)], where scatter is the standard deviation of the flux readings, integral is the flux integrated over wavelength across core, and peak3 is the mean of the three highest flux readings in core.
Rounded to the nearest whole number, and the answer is -116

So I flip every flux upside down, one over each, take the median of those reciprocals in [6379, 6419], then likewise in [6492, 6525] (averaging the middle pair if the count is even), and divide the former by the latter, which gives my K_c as 1.03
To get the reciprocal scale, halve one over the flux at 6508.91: 0.047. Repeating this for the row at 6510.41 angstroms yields 0.049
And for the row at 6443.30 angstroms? 0.051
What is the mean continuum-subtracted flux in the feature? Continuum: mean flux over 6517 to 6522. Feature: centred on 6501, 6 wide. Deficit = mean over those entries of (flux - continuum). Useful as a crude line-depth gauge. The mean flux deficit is 1.29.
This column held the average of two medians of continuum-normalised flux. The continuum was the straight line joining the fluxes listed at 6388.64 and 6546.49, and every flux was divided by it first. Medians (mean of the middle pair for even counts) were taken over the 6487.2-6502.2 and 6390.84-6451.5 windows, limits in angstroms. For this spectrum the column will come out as 1.07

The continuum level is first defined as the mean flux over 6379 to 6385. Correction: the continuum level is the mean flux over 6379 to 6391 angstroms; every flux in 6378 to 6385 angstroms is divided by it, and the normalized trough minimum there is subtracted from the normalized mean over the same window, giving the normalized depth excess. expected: 0.055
